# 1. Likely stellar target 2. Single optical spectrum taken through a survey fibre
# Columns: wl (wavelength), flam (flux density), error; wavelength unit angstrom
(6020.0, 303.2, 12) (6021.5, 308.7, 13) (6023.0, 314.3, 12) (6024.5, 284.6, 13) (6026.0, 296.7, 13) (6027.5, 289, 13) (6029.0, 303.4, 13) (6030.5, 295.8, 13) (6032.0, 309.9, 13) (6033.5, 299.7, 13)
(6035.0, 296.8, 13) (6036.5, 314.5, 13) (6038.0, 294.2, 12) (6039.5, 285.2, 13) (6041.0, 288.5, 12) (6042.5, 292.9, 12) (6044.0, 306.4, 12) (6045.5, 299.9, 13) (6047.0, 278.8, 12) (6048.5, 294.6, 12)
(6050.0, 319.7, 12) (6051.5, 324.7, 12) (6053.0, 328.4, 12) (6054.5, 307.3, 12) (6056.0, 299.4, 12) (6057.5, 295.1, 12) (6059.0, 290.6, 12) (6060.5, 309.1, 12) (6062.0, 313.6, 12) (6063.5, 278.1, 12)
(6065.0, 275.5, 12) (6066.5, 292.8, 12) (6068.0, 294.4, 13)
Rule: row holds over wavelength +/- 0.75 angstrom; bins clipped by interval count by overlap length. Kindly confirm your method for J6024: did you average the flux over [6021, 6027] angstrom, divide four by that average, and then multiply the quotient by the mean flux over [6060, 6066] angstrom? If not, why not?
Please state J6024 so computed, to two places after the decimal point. 3.91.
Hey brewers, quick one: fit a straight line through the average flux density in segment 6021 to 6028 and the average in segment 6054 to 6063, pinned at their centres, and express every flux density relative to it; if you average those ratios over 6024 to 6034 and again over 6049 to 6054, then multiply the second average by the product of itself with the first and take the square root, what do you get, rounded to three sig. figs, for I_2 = 1.07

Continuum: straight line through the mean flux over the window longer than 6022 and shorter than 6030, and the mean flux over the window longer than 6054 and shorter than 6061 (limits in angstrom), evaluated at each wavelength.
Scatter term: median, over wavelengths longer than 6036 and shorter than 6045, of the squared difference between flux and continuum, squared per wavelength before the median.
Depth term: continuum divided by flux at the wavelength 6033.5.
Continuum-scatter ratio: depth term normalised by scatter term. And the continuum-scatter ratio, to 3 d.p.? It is 0.012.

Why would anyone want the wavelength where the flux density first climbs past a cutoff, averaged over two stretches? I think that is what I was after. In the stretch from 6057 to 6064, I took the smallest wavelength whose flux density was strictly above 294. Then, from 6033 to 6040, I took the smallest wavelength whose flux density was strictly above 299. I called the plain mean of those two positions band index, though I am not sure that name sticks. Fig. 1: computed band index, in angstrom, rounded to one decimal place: 6045.5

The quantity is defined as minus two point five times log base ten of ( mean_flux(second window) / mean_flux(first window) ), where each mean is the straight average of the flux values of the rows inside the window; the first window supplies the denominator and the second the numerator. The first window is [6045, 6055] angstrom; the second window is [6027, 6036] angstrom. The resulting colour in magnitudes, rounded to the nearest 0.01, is 0.03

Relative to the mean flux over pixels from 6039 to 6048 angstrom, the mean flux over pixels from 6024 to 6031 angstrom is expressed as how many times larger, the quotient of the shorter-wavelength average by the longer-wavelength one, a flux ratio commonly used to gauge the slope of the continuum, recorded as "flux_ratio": 1.007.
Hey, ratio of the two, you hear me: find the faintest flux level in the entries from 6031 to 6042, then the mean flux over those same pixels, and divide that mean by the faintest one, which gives 1.046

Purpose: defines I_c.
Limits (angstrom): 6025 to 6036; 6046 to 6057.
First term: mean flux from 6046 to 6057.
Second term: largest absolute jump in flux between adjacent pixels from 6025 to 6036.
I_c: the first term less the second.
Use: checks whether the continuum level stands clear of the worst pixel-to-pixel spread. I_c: 293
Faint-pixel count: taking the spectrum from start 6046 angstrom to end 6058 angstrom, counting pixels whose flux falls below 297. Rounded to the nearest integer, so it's 3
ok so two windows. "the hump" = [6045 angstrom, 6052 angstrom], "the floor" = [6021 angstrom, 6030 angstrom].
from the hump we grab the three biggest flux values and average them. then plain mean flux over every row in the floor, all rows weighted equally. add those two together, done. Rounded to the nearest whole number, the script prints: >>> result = 614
